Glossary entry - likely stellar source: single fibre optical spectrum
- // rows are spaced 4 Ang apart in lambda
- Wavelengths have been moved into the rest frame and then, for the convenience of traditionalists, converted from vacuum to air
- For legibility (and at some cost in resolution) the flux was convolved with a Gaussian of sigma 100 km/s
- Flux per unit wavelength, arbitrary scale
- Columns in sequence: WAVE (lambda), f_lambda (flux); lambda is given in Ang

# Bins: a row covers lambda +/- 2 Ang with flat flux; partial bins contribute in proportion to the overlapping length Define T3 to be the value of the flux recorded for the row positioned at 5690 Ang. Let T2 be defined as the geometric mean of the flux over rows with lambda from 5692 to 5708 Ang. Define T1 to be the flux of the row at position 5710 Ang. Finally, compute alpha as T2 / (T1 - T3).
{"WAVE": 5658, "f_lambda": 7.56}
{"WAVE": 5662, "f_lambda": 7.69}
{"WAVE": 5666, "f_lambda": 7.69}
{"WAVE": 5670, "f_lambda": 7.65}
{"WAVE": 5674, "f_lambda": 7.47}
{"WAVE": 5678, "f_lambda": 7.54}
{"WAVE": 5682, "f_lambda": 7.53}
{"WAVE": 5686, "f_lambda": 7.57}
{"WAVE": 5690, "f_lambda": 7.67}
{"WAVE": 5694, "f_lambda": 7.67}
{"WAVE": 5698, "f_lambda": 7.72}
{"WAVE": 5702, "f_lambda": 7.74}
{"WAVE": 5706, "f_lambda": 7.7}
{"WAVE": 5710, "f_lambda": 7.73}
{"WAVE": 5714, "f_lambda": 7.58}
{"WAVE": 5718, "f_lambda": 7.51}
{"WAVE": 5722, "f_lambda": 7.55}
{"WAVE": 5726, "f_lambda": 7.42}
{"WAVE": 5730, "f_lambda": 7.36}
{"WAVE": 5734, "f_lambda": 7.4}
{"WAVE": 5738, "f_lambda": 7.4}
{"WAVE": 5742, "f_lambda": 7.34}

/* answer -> 128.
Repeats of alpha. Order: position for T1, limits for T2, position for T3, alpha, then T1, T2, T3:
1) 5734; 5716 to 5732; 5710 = -23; 7.4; 7.46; 7.73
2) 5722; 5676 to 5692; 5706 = -51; 7.55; 7.58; 7.7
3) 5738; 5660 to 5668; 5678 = -55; 7.4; 7.69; 7.54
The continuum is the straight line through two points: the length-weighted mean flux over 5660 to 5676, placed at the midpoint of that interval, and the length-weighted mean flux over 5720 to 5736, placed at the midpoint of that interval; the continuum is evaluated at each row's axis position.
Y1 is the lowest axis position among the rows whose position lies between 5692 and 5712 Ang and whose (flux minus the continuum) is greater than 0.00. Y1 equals 5694 Ang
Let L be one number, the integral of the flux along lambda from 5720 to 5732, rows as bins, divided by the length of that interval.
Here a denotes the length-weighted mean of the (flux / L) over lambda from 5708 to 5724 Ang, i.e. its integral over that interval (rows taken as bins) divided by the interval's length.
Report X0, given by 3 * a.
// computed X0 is 3.06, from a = 1.02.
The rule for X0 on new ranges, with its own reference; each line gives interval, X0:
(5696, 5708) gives 3.11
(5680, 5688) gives 3.04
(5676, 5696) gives 3.06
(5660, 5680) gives 3.07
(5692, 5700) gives 3.10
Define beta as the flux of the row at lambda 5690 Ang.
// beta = 7.67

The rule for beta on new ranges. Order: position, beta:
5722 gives 7.55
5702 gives 7.74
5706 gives 7.7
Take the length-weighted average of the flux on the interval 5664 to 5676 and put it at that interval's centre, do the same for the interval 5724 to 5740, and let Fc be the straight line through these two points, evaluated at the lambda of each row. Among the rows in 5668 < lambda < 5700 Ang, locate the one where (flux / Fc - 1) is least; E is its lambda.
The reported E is 5674 Ang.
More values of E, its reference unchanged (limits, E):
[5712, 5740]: 5730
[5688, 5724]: 5718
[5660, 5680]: 5674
